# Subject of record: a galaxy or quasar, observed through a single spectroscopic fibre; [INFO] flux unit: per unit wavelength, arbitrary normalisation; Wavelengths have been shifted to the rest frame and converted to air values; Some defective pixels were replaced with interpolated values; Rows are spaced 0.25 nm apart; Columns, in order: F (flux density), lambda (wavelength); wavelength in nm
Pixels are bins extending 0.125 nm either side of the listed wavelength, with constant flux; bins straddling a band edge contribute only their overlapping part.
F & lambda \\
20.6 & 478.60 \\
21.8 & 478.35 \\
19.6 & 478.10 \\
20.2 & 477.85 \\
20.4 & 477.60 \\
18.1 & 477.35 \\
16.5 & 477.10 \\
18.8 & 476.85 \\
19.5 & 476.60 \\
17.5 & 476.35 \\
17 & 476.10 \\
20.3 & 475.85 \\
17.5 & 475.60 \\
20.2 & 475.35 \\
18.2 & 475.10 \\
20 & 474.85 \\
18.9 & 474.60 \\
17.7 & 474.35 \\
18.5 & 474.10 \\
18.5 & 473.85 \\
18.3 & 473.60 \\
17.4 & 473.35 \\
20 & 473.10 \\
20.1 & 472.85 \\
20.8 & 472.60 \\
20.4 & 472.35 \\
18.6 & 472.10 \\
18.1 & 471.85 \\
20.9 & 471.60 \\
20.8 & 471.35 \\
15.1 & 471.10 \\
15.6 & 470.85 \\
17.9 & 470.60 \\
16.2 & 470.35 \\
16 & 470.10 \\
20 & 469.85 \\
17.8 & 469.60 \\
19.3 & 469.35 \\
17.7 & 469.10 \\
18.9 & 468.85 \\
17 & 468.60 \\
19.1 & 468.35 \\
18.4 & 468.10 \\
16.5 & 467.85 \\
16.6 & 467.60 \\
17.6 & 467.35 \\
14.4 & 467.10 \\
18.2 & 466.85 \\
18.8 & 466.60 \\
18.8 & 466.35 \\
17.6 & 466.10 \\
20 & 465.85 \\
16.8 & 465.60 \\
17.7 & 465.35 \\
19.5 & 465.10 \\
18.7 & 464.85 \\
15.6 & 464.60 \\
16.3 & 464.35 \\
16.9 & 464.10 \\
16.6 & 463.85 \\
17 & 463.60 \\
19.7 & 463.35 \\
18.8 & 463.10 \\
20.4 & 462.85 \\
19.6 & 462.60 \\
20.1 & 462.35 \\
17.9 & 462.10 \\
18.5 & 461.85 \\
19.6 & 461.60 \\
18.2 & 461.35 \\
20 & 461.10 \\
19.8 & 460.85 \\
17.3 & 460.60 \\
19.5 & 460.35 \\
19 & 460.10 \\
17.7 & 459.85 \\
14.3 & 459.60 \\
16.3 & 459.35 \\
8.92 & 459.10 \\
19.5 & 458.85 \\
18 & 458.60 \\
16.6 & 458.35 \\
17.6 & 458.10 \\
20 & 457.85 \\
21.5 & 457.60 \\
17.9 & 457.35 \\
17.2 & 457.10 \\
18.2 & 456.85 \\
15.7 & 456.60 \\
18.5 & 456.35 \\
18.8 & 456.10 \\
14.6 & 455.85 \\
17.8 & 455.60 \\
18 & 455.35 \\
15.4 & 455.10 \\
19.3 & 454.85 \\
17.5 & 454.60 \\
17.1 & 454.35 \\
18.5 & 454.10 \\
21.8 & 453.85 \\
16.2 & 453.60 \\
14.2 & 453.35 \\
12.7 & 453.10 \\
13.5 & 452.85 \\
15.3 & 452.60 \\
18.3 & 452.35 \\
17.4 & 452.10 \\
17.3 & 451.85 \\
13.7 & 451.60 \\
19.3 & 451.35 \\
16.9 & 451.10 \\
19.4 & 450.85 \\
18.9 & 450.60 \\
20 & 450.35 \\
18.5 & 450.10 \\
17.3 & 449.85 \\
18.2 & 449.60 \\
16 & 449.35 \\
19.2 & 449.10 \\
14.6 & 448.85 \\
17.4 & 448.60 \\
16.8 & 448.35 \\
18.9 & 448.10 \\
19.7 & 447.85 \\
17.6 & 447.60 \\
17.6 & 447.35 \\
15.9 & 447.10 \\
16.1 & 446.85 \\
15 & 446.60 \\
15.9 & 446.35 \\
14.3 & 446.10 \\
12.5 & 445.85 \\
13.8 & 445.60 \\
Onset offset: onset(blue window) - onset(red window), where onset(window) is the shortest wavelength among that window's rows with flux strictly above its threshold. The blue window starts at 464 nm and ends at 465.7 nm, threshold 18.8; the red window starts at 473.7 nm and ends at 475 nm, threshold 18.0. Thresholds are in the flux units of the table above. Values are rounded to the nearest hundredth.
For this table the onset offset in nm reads -8.75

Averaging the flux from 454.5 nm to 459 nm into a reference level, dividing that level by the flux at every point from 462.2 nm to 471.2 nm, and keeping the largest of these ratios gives 1.24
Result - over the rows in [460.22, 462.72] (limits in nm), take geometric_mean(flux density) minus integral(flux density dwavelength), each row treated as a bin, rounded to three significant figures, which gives -28.6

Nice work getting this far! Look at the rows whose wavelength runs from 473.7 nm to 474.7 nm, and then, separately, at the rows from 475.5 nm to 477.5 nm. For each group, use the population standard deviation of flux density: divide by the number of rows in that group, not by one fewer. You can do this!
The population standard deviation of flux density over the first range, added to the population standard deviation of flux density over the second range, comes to 1.6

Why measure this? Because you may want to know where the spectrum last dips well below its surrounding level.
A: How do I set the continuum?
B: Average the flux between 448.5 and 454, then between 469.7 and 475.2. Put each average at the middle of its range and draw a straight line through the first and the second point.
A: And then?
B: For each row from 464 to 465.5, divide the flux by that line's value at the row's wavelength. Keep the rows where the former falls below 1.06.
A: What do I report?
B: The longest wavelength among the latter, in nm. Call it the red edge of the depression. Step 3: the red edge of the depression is 465.35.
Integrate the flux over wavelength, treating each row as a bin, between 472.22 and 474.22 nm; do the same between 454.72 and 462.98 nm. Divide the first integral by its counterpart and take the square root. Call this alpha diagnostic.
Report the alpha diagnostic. 0.51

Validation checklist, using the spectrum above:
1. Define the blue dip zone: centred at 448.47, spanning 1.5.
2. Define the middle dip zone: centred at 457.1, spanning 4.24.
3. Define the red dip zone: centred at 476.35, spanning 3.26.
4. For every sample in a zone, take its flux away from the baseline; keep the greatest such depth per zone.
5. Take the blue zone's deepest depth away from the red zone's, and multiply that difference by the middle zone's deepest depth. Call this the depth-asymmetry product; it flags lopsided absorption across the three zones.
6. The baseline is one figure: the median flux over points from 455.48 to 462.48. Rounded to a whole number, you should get -17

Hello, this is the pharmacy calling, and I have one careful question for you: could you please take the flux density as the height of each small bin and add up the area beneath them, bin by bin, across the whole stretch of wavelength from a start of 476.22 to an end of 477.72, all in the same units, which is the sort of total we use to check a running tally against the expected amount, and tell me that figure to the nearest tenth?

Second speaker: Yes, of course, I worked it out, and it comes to 27.7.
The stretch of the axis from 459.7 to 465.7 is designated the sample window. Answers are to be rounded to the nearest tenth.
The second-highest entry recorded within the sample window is 20.1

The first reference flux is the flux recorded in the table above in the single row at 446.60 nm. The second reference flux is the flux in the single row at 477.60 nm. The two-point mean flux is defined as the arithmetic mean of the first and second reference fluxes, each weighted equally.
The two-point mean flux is 17.7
